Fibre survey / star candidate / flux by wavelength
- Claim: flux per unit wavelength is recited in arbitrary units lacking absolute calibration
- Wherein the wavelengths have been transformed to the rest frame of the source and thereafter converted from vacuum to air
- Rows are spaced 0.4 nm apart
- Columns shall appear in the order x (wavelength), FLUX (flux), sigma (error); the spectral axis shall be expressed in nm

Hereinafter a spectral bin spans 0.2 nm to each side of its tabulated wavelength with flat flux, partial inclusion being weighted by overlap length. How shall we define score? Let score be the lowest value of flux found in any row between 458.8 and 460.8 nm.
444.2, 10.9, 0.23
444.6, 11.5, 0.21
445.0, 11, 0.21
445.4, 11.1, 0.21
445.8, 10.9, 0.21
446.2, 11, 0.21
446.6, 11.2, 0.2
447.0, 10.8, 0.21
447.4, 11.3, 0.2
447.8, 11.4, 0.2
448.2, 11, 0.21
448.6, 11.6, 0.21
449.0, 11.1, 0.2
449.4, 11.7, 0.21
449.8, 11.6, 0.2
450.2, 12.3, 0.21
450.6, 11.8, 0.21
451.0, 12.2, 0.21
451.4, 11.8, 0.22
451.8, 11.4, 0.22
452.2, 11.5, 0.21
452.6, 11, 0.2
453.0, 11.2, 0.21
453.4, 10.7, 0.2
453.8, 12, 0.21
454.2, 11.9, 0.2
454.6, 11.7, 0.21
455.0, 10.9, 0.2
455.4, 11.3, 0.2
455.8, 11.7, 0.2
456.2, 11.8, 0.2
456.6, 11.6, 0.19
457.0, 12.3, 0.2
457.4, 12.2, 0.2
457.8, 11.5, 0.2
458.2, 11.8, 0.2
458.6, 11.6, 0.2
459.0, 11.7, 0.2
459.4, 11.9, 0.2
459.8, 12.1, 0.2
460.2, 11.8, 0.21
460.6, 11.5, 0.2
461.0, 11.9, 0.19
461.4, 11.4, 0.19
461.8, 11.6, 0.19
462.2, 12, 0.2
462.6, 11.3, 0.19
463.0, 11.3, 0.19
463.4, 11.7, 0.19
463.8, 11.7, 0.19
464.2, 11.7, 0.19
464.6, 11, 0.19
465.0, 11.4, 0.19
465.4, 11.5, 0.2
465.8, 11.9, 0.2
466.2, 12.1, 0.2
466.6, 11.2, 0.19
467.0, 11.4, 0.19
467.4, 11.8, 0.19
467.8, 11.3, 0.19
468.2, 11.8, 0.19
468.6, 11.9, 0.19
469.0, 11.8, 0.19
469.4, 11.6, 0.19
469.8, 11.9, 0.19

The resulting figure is 11.5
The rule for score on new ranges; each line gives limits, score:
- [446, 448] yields 10.8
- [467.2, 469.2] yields 11.3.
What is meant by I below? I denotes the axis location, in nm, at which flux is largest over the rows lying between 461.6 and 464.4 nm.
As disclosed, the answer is 462.2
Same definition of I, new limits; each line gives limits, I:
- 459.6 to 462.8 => 459.8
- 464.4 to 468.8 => 466.2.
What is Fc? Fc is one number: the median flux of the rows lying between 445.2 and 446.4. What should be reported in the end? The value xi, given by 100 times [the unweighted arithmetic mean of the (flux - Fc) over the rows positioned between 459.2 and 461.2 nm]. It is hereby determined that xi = 84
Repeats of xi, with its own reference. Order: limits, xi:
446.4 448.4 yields 14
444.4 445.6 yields 20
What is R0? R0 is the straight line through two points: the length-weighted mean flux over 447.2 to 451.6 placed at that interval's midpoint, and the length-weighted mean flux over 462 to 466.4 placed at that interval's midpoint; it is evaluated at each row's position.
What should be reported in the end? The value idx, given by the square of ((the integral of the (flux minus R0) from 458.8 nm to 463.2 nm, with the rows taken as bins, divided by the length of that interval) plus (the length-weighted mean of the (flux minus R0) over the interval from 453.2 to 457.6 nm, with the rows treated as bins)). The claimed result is 0.013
